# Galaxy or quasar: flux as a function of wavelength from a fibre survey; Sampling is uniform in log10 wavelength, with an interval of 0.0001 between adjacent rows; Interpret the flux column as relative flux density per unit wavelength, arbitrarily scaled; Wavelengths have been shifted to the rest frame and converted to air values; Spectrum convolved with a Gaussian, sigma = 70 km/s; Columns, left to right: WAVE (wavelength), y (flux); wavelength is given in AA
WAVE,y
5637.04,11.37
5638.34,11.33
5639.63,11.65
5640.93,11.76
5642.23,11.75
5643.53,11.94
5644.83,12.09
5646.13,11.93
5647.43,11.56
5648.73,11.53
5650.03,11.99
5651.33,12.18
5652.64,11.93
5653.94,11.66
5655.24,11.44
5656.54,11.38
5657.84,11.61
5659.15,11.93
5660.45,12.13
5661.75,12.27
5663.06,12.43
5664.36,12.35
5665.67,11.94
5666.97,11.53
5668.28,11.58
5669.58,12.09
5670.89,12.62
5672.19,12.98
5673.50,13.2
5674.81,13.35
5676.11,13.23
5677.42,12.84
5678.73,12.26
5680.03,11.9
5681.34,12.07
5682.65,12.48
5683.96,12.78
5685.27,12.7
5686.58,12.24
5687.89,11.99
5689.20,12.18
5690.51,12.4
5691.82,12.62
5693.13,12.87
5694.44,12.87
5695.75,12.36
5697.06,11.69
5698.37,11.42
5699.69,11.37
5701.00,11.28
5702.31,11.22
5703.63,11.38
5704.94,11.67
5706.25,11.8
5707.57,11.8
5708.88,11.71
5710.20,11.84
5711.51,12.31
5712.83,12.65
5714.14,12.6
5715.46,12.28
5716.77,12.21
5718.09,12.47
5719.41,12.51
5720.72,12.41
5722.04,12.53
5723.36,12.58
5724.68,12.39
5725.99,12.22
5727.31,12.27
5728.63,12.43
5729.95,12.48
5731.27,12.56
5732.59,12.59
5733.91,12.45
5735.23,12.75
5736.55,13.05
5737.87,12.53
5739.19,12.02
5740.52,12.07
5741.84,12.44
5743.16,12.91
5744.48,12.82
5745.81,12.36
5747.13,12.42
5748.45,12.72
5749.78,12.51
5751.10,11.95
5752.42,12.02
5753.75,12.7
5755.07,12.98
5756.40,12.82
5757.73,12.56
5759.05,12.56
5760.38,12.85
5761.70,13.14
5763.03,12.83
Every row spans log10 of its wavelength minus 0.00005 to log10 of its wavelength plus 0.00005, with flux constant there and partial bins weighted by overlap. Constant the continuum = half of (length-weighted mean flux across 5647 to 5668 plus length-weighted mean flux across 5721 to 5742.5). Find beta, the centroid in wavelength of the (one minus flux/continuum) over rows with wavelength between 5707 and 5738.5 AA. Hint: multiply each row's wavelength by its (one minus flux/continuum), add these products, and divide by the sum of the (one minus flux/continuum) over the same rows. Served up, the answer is 5730.0 AA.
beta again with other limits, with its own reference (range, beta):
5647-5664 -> 5652.7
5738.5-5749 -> 5745.5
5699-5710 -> 5703.4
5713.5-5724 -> 5719.2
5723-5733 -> 5728.5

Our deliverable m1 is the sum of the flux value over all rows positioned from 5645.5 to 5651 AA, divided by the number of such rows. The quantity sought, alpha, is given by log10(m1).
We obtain 1.07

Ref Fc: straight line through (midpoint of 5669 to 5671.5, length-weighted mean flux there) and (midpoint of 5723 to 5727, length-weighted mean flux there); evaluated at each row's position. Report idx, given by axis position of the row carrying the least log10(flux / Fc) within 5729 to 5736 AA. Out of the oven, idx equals 5733.91 AA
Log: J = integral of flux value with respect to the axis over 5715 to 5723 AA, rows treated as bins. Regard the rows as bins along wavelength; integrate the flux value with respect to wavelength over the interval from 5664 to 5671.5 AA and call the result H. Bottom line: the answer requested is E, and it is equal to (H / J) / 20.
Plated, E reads 0.045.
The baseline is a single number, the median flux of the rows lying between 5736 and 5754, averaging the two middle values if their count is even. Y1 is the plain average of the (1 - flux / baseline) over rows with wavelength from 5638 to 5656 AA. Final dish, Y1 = 0.06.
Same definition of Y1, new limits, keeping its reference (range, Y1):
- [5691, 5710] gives 0.05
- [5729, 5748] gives 0.00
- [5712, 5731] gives 0.00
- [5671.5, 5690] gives -0.01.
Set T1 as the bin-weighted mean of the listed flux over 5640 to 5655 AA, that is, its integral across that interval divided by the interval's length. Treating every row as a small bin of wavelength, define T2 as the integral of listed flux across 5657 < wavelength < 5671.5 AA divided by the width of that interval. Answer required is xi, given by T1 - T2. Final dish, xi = -0.20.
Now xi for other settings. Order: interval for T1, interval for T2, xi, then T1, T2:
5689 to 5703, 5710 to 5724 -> -0.40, 12.0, 12.42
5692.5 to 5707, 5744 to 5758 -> -0.71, 11.8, 12.52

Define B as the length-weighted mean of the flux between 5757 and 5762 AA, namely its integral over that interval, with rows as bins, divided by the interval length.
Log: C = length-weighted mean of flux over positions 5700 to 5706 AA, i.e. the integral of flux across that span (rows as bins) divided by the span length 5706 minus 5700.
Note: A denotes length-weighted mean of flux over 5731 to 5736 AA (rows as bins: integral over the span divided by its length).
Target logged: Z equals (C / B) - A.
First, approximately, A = 12.6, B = 12.8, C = 11.4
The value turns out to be -11.7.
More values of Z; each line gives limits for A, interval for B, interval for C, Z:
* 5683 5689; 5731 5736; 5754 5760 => -11.4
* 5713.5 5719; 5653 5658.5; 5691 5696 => -11.3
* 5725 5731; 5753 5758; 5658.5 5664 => -11.4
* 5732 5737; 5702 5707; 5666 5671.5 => -11.7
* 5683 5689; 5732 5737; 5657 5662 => -11.5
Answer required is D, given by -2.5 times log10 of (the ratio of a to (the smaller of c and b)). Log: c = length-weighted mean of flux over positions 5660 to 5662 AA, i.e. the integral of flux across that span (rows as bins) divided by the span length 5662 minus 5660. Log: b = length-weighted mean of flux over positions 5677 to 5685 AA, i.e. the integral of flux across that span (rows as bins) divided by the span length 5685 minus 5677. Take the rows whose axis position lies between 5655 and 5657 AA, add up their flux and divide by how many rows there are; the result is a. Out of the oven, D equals 0.07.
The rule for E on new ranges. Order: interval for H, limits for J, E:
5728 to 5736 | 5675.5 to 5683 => 0.054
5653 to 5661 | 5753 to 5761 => 0.046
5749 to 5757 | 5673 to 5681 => 0.049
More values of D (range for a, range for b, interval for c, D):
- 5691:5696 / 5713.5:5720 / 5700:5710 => -0.10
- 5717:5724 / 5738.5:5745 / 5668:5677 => 0.00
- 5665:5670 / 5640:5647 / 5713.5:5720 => 0.01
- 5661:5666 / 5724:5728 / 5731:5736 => 0.01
